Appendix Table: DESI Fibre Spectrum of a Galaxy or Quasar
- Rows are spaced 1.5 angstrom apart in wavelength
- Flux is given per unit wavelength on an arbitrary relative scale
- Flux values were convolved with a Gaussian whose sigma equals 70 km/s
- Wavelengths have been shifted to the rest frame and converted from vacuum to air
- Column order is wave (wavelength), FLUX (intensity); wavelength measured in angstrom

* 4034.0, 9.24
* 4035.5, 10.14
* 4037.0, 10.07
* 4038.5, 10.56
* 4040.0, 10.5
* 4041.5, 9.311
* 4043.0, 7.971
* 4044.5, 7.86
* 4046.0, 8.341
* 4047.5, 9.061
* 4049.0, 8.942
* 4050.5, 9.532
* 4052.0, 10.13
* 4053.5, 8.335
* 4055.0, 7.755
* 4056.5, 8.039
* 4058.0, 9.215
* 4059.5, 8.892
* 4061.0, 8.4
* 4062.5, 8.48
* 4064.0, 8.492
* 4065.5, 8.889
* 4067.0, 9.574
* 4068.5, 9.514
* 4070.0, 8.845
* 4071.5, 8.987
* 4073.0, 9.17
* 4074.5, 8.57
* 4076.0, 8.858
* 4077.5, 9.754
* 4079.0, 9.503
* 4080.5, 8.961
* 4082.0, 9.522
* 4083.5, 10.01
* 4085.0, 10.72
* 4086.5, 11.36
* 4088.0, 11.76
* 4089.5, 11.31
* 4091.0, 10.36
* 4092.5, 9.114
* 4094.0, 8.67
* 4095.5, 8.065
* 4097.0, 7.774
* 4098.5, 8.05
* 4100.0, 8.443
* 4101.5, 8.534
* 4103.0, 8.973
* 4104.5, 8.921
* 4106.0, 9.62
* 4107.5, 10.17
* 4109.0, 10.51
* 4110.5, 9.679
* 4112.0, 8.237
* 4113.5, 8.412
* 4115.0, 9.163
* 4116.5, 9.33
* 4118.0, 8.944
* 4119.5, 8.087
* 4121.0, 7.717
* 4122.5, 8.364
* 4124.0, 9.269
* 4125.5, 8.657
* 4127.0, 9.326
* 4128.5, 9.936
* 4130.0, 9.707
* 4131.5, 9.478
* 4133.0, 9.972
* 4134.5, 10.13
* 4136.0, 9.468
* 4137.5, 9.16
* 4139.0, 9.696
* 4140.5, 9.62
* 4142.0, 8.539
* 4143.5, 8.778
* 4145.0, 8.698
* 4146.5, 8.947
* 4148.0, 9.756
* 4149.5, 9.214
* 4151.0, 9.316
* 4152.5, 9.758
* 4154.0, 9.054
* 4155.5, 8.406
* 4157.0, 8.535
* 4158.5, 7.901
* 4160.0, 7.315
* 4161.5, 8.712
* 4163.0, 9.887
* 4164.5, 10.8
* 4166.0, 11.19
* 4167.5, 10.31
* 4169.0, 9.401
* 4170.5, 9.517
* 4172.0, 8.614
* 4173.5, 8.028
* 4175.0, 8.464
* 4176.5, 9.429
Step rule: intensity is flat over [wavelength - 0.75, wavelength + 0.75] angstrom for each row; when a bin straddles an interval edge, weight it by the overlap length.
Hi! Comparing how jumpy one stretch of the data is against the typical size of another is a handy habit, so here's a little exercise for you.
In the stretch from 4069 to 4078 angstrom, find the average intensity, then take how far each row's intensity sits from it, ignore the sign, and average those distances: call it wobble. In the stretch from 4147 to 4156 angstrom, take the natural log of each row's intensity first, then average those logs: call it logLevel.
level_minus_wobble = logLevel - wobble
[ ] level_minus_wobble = 1.94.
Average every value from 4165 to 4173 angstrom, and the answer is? 9.8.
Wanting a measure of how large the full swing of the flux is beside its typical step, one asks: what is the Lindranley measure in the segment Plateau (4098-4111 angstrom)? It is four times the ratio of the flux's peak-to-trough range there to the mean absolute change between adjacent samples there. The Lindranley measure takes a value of 23.2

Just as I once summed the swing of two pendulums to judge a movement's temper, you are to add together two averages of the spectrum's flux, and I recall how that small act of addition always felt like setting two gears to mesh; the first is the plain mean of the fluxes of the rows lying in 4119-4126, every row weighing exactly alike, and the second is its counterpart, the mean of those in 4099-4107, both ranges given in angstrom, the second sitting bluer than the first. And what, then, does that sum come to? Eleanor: 17.3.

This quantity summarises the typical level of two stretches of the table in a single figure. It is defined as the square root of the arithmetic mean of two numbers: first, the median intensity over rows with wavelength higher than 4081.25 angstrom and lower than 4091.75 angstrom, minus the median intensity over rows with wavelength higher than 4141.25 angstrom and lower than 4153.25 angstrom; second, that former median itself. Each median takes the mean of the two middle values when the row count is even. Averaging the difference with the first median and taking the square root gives 2.49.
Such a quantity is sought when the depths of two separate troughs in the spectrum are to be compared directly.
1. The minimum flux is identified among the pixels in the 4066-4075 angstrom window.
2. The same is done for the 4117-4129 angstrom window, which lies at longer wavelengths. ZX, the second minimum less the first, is -0.85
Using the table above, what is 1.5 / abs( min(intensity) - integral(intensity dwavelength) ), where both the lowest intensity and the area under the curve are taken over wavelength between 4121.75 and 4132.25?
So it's 0.017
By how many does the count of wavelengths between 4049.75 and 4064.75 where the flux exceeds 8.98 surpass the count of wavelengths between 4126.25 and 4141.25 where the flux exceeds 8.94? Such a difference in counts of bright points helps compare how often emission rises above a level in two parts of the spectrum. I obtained -7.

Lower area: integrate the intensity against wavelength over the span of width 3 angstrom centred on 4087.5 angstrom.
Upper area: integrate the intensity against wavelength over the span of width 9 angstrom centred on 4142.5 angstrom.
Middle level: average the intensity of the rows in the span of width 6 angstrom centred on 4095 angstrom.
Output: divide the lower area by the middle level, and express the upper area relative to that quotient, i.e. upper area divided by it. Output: 20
